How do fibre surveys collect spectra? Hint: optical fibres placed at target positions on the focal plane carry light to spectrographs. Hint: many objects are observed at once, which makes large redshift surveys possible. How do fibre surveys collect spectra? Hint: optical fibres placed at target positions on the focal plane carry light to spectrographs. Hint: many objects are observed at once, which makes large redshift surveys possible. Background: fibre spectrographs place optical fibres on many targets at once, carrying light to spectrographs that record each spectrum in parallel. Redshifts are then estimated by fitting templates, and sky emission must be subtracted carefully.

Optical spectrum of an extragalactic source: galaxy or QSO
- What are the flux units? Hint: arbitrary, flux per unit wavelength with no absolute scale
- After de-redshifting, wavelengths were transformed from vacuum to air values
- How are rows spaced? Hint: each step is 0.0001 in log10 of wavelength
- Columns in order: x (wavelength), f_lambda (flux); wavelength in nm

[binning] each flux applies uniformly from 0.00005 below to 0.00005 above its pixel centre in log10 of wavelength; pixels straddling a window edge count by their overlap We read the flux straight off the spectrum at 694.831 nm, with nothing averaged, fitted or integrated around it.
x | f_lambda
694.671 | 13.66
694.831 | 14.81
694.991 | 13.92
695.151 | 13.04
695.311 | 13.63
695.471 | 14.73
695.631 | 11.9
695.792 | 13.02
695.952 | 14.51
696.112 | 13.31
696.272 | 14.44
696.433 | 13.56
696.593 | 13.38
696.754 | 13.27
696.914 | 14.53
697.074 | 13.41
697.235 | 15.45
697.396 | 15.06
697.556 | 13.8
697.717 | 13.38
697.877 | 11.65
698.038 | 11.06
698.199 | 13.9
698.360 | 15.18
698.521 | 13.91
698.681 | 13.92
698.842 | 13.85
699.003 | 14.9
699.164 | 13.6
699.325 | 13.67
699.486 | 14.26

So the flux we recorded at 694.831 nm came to 14.81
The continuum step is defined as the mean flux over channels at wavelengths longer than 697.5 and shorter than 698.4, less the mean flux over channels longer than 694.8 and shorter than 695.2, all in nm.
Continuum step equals -0.8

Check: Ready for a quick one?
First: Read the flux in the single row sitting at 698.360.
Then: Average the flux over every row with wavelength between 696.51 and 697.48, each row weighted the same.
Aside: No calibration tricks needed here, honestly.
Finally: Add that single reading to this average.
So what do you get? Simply 29.4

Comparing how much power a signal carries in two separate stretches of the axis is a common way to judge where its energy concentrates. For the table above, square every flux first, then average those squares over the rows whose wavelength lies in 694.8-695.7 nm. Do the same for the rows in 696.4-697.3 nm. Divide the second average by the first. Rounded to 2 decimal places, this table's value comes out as 1.04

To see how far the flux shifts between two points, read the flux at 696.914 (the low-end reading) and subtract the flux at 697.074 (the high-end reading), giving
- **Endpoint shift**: 1.1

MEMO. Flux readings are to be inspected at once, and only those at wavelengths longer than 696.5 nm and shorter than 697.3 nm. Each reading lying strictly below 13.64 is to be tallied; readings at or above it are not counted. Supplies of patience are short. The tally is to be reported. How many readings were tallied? 3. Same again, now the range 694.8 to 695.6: 2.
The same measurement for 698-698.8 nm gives 1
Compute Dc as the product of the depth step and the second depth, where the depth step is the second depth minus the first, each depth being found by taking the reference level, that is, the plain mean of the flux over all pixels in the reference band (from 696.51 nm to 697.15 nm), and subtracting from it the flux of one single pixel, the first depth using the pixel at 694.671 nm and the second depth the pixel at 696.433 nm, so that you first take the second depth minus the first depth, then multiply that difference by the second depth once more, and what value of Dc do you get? 0.01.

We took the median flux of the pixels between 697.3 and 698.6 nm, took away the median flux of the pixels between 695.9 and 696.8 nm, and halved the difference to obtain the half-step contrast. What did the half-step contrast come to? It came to 0.190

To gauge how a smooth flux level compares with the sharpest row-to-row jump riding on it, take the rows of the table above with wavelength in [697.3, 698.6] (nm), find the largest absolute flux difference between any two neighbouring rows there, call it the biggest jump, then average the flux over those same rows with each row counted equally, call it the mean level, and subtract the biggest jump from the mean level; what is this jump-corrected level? 10.7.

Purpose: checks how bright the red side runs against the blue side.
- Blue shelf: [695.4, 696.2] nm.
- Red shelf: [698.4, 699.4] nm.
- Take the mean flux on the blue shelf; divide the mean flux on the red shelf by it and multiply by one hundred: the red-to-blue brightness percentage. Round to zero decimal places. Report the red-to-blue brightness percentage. 104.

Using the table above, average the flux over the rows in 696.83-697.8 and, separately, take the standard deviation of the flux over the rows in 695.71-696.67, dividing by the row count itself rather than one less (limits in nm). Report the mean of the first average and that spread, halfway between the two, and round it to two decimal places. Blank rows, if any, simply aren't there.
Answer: 7.42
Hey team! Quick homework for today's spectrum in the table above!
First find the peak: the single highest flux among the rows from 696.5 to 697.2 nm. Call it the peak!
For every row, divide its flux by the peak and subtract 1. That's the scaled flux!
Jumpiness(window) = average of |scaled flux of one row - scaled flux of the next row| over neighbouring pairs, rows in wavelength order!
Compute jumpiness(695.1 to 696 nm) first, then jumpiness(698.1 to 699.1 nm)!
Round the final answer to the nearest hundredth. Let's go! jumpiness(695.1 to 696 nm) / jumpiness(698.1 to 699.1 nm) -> 1.94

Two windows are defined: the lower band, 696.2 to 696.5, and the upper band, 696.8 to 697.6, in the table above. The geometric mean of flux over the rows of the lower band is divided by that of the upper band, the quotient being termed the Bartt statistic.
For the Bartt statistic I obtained 0.97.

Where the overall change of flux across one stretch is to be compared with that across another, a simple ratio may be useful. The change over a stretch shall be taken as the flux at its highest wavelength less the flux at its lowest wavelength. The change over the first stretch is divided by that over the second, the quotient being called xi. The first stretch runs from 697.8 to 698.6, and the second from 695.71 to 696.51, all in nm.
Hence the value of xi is 4.2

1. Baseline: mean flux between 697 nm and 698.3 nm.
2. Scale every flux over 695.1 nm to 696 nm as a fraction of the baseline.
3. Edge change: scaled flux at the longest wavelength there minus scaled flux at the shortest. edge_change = 0.11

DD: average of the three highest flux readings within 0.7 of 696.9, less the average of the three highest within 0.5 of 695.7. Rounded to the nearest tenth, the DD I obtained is 0.7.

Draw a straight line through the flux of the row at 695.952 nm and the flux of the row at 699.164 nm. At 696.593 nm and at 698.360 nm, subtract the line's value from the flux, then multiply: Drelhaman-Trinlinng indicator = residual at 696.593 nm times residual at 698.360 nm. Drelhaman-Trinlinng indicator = -1.3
